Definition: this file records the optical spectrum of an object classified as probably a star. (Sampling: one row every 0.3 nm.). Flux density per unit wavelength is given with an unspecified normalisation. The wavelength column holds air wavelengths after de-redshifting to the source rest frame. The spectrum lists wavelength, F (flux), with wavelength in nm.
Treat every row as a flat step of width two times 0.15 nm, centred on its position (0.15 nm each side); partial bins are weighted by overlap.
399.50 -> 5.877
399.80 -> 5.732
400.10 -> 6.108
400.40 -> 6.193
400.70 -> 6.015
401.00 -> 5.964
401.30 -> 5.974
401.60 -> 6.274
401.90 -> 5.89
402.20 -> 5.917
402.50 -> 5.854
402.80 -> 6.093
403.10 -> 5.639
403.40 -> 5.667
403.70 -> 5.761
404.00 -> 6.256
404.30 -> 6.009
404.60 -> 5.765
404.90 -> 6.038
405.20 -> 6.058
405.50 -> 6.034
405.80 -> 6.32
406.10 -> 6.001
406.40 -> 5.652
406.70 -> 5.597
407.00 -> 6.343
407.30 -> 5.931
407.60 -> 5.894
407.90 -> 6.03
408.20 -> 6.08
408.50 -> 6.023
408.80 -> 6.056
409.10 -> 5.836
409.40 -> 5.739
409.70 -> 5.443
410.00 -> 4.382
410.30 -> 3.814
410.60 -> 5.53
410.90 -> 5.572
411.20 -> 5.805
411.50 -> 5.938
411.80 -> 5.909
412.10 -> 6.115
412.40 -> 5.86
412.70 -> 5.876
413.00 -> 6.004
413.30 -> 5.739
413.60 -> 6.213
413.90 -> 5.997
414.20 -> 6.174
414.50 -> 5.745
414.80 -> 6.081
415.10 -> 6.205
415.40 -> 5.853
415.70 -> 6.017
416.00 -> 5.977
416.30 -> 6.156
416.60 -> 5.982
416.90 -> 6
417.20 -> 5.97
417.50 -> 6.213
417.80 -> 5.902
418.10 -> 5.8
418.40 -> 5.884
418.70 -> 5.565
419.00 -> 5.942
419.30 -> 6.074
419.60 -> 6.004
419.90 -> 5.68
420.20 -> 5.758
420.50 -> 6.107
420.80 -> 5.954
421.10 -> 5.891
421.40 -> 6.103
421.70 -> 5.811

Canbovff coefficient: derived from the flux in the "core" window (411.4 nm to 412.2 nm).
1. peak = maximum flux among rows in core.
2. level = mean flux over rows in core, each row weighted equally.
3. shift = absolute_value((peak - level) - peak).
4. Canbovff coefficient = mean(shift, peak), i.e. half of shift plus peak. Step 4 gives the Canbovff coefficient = 6.05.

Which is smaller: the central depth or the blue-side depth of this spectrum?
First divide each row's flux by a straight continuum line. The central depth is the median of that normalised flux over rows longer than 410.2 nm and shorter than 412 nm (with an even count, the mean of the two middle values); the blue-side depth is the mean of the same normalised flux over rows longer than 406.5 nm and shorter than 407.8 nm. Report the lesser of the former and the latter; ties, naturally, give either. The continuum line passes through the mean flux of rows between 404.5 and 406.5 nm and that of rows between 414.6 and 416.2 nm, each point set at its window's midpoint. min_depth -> 0.947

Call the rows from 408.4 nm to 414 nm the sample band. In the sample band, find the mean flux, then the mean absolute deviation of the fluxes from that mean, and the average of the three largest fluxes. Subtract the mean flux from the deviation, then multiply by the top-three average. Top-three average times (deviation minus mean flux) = -32.4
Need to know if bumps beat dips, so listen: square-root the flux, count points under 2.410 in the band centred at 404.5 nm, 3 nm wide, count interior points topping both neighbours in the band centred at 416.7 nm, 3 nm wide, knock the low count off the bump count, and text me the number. 0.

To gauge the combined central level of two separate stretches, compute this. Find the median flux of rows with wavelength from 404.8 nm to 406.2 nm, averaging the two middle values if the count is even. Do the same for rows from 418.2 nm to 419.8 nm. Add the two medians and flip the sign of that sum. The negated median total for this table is -12.0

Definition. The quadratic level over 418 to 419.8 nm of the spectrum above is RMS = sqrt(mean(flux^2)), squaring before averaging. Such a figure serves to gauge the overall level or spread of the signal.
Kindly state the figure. 5.88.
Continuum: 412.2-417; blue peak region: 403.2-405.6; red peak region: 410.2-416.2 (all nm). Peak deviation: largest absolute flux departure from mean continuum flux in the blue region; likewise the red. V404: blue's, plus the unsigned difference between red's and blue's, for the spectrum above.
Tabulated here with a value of 2.2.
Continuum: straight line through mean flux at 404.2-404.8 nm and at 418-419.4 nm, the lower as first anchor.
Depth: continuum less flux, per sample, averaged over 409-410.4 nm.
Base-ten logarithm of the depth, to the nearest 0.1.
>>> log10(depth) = -0.1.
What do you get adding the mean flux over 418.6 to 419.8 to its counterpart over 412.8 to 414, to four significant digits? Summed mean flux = 11.88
